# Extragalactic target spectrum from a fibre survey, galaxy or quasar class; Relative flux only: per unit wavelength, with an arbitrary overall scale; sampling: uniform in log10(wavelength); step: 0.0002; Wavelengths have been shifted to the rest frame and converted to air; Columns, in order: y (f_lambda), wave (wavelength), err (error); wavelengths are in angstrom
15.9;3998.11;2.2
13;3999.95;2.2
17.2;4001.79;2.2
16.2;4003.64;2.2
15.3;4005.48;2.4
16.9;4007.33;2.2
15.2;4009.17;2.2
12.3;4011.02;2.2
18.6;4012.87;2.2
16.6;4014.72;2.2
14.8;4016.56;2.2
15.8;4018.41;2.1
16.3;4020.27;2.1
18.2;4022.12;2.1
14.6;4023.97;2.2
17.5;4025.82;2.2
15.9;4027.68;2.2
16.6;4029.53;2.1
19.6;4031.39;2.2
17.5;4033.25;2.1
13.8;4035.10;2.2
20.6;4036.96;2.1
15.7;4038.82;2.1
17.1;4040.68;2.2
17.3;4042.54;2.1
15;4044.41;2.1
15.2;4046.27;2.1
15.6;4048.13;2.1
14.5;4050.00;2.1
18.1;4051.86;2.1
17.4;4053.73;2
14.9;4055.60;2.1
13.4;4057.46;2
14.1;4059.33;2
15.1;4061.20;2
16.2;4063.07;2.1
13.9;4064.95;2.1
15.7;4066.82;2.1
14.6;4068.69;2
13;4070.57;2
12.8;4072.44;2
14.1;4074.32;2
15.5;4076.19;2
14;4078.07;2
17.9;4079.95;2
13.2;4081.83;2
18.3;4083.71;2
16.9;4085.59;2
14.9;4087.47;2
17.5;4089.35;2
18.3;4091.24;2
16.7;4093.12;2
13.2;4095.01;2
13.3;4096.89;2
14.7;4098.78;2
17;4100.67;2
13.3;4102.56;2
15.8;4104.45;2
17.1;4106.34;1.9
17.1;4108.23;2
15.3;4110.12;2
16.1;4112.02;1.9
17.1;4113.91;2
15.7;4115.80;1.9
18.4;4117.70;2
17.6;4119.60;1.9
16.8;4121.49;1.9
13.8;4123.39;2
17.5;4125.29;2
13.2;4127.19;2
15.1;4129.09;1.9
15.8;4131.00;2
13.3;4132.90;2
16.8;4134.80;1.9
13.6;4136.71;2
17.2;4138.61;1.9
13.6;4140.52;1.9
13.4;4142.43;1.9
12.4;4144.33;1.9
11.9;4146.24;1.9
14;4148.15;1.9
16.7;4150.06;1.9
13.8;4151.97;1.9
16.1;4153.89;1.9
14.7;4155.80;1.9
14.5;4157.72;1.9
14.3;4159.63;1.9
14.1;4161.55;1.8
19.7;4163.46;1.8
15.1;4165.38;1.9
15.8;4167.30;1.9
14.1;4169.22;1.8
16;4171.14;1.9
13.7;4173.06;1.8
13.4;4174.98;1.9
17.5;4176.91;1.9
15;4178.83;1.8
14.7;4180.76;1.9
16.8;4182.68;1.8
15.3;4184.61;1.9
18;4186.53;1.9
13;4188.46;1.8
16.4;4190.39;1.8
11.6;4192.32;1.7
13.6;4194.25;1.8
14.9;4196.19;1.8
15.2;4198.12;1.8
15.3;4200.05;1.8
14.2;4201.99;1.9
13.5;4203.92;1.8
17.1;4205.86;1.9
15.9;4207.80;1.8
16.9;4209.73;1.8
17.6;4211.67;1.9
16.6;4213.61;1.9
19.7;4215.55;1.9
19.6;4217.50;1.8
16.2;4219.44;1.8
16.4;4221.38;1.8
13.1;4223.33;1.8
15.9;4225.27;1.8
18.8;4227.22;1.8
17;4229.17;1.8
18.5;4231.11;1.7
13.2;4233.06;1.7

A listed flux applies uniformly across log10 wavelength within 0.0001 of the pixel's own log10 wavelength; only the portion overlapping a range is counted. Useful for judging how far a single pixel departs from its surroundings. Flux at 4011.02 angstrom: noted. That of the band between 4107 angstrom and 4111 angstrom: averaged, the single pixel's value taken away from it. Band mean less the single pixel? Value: 4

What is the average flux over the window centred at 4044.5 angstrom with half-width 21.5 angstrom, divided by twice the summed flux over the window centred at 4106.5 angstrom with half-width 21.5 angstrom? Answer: 0.0219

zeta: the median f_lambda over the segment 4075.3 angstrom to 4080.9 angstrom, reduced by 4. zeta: 11.5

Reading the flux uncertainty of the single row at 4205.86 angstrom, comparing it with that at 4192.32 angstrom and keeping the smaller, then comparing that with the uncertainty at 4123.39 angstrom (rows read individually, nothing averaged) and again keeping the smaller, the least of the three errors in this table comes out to 1.70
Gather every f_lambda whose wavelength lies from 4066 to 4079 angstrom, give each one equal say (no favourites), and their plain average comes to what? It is 14.2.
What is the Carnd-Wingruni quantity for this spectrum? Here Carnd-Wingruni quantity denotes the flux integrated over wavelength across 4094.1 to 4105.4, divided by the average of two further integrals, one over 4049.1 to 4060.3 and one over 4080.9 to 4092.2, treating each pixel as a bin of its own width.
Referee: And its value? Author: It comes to 0.92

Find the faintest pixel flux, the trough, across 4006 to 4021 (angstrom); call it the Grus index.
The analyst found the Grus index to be 12.3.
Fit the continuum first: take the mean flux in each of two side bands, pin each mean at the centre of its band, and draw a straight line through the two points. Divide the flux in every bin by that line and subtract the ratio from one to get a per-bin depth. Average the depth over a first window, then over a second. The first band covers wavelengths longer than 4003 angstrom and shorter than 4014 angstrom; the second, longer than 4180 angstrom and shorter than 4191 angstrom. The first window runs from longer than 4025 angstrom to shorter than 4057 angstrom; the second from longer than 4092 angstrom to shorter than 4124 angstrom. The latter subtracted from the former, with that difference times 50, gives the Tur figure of -2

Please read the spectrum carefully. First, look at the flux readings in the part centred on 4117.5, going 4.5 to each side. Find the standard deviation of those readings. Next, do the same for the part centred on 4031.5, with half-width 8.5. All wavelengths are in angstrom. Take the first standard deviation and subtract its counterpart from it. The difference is -1.2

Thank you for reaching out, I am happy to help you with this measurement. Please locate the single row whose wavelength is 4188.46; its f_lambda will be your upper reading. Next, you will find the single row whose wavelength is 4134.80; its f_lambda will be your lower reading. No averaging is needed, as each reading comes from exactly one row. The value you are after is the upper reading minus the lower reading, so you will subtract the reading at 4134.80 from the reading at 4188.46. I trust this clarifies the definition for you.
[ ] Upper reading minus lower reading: -3.8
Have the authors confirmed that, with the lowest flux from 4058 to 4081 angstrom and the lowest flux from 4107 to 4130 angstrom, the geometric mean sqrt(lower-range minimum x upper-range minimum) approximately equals 13.0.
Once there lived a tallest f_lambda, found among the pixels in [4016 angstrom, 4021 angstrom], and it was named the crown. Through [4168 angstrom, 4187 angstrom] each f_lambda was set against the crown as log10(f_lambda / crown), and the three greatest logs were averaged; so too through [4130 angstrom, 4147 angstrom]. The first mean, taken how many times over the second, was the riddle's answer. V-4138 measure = 3.80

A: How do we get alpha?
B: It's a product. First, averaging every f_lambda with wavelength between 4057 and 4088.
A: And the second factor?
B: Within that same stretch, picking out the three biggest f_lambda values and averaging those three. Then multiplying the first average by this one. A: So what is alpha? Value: 264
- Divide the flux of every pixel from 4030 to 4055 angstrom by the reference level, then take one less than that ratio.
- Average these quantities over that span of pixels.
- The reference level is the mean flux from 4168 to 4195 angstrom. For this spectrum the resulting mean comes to 0.12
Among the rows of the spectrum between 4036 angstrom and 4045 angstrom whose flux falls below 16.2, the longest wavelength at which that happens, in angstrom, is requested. 4044.41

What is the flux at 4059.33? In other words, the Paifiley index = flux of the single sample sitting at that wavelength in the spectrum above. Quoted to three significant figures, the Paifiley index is 14.1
